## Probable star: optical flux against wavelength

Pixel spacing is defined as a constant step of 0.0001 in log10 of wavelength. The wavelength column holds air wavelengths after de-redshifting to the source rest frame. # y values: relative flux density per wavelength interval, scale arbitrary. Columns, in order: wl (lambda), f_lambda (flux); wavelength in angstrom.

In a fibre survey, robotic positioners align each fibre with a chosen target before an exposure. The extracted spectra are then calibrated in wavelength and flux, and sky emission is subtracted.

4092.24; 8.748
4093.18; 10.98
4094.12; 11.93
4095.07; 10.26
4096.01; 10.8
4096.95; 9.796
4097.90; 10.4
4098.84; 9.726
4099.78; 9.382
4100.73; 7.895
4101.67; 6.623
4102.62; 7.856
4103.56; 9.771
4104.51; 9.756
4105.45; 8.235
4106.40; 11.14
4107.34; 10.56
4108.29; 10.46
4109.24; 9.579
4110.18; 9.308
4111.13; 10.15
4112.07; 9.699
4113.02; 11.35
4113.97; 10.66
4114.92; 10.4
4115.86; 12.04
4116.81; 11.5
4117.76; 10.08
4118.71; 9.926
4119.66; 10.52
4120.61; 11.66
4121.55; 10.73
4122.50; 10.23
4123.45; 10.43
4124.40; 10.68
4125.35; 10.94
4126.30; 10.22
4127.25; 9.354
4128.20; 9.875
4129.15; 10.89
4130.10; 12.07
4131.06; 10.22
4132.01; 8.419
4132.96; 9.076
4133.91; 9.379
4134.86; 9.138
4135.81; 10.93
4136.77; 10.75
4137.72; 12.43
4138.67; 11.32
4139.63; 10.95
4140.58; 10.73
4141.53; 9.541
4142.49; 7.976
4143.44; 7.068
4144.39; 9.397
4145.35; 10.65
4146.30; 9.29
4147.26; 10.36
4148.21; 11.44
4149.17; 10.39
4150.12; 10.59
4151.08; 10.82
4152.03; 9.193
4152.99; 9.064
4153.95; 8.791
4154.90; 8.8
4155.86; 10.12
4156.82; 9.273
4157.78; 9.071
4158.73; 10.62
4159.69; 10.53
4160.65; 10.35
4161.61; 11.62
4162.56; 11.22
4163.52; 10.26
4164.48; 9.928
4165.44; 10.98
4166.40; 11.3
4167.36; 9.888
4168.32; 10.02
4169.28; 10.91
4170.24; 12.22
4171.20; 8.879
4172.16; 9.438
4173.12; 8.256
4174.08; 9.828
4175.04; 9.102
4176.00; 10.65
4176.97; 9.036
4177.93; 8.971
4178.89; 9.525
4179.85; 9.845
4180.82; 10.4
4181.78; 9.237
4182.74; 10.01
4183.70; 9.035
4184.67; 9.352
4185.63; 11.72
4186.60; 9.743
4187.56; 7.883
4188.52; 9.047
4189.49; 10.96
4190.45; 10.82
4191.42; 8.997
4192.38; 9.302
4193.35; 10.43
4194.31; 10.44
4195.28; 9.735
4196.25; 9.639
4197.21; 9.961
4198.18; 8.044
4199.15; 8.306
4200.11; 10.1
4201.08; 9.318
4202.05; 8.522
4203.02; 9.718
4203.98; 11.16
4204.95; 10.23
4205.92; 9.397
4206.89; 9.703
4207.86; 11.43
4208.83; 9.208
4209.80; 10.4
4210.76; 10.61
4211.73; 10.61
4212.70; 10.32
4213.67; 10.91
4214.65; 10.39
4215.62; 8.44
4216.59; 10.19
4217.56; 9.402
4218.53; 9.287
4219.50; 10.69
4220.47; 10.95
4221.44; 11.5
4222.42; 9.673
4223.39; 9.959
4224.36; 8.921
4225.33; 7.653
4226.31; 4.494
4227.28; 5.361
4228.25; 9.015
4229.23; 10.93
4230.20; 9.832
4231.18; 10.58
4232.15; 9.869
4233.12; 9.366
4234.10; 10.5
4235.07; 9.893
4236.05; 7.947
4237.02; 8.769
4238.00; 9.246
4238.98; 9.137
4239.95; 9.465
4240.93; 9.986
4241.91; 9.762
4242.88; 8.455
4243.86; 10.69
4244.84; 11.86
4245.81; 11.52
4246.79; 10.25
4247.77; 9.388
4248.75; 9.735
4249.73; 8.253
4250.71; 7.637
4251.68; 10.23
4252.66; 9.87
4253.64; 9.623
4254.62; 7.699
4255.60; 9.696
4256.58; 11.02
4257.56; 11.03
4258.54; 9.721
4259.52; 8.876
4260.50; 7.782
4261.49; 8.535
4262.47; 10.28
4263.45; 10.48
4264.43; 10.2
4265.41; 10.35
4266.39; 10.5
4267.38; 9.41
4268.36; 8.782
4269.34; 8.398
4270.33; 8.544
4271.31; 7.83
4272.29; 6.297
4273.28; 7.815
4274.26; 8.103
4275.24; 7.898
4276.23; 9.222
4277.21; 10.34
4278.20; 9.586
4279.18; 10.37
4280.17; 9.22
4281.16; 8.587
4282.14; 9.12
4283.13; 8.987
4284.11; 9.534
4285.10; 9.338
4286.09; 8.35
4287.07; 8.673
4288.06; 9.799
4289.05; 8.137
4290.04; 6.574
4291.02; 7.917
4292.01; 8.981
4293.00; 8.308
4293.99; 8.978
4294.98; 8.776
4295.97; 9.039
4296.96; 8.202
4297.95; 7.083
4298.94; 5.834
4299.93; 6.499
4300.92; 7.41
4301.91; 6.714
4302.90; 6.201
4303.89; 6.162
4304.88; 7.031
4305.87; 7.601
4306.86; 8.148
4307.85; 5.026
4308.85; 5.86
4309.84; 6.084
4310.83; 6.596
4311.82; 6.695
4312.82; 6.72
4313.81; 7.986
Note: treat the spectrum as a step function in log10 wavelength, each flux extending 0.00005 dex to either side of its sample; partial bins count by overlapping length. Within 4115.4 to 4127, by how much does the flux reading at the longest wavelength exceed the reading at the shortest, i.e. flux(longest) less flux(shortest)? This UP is -1.8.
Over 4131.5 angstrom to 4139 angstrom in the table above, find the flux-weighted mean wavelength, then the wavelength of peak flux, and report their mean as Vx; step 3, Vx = 4136.7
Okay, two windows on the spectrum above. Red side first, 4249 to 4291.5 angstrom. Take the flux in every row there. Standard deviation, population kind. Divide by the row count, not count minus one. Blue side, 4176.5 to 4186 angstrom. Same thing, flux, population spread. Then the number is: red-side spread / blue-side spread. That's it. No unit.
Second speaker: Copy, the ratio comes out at 1.39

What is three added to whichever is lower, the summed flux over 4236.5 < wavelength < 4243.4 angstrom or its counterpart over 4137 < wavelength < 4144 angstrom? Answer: 67.8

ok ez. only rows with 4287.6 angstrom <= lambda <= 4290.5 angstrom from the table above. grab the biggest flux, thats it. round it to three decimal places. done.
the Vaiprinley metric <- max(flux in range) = 9.799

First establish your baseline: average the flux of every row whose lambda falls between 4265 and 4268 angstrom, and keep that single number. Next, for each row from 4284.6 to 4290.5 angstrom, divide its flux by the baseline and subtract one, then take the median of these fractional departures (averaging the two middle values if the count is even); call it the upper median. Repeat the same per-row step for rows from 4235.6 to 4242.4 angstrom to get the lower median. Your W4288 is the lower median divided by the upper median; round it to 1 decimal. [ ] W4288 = 0.5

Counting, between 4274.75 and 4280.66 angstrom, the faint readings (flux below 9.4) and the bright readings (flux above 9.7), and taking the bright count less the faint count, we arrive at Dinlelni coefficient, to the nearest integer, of -1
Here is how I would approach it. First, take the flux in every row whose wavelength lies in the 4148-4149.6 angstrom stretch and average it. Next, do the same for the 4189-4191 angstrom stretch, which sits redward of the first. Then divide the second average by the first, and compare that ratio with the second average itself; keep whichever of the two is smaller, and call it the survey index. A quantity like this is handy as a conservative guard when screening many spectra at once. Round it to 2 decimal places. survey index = 1.00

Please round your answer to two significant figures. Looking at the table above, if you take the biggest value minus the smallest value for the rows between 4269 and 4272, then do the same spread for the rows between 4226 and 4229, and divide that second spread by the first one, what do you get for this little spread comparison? 6.3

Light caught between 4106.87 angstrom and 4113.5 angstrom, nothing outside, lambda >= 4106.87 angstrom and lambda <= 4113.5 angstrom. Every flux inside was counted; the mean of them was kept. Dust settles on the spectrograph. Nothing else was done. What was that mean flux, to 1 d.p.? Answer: 10.2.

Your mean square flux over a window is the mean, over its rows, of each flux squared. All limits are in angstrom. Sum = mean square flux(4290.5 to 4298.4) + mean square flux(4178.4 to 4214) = 169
